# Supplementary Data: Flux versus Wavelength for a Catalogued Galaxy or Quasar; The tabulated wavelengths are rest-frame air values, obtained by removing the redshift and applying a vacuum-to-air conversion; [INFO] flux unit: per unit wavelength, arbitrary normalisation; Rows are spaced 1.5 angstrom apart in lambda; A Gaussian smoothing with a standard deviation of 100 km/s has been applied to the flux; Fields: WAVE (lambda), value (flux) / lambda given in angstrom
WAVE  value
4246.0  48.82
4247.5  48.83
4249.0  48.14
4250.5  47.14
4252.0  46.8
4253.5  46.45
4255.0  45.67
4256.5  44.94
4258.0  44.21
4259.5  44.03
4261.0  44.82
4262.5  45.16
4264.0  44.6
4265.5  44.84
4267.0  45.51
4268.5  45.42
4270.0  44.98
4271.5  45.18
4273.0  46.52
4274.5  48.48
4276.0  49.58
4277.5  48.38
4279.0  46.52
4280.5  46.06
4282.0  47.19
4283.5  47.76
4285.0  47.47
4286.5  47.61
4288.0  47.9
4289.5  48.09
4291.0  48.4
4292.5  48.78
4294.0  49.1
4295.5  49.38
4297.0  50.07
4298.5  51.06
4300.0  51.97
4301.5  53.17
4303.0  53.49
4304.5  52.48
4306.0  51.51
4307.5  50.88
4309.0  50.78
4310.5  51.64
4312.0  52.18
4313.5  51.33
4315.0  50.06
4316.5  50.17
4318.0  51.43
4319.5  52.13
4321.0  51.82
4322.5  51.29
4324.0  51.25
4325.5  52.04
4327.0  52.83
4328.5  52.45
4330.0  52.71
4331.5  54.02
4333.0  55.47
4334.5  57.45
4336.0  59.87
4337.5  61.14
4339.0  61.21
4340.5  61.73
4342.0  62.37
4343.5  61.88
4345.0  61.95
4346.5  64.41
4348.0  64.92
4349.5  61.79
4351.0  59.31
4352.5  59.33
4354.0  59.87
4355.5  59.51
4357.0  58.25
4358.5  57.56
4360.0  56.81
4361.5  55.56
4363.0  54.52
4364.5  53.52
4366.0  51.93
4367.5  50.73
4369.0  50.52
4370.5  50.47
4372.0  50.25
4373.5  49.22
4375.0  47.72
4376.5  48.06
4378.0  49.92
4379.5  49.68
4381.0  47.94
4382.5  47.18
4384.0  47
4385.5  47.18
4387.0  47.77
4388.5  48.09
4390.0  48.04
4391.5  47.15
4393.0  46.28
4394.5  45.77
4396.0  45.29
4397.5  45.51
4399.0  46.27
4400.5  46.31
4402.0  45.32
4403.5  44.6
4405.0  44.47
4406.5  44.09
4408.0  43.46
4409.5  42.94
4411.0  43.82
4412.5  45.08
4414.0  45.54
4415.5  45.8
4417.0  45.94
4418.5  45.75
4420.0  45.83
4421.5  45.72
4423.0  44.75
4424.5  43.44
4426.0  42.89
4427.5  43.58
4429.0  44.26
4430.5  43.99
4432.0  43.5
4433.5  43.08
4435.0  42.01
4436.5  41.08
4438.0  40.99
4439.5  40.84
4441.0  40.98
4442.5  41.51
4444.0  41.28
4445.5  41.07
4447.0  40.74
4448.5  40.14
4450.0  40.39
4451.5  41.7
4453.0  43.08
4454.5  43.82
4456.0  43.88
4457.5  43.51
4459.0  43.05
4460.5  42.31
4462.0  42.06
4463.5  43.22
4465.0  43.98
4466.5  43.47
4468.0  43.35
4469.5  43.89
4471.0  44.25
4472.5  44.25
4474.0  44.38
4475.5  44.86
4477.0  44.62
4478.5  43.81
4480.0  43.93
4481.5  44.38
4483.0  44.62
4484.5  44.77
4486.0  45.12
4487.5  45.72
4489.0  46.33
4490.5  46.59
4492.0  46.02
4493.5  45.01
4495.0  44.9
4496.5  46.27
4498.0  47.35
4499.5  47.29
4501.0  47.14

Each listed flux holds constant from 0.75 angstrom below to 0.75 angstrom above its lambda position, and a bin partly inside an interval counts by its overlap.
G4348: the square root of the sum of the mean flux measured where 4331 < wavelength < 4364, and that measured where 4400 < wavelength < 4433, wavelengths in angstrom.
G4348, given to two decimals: 10.20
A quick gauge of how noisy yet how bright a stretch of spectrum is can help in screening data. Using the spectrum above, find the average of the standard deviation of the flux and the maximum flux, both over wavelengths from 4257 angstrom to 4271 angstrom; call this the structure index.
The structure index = 23.0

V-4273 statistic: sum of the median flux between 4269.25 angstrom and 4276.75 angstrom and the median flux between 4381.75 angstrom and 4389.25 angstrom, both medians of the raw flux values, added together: 94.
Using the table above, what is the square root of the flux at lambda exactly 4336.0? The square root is 7.74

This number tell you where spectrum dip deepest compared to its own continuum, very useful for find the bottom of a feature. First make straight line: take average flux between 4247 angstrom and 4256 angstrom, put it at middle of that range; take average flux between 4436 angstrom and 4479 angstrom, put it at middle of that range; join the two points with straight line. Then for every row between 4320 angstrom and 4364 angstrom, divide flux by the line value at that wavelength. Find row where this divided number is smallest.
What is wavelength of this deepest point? 4324.0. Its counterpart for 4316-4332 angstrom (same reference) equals 4316.5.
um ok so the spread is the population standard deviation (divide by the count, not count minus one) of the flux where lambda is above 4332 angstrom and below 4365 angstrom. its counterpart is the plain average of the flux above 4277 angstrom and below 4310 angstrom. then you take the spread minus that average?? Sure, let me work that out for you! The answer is -46.5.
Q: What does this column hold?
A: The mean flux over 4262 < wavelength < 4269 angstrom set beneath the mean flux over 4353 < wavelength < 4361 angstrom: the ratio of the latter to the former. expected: 1.29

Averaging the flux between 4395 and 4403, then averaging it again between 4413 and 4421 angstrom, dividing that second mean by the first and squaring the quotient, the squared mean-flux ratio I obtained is 1.00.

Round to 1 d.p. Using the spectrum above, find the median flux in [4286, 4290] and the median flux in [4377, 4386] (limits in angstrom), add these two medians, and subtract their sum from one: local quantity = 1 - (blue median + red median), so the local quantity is -94.5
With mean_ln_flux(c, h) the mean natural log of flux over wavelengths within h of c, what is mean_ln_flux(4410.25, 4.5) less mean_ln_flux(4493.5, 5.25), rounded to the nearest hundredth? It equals -0.04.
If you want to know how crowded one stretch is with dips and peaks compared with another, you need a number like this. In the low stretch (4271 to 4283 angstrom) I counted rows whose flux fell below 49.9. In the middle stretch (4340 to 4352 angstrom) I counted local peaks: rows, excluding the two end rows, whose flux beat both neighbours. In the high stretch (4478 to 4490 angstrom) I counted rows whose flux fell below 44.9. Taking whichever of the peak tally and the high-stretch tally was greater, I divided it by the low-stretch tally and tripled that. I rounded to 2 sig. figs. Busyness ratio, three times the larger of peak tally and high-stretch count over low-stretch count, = 1.9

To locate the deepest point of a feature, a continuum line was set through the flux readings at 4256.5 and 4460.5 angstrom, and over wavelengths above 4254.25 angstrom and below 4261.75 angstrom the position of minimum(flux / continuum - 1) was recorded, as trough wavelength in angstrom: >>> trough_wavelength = 4259.5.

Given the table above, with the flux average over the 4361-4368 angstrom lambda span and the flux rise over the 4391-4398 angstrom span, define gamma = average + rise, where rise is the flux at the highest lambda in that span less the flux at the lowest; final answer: 52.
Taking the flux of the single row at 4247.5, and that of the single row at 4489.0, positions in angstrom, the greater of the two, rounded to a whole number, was 49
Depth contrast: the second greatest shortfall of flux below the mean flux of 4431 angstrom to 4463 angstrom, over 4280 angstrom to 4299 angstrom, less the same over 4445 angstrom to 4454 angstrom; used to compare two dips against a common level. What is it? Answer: -6.8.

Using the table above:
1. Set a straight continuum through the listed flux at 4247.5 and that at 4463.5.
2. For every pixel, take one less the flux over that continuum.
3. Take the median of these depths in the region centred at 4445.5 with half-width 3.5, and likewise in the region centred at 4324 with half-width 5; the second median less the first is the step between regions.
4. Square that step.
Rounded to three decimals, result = 0.029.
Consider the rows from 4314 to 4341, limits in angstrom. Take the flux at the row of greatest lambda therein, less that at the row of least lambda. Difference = 12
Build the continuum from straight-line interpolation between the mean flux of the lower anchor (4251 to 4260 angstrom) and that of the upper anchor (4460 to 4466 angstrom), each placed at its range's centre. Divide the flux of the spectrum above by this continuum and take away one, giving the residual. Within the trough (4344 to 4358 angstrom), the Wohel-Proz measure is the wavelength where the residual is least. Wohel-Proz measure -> 4357.0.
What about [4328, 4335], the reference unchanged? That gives 4328.5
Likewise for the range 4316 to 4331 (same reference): 4316.5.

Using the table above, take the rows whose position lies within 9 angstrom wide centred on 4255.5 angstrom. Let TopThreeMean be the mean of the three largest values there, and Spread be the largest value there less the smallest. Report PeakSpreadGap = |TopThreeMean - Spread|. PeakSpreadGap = 44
